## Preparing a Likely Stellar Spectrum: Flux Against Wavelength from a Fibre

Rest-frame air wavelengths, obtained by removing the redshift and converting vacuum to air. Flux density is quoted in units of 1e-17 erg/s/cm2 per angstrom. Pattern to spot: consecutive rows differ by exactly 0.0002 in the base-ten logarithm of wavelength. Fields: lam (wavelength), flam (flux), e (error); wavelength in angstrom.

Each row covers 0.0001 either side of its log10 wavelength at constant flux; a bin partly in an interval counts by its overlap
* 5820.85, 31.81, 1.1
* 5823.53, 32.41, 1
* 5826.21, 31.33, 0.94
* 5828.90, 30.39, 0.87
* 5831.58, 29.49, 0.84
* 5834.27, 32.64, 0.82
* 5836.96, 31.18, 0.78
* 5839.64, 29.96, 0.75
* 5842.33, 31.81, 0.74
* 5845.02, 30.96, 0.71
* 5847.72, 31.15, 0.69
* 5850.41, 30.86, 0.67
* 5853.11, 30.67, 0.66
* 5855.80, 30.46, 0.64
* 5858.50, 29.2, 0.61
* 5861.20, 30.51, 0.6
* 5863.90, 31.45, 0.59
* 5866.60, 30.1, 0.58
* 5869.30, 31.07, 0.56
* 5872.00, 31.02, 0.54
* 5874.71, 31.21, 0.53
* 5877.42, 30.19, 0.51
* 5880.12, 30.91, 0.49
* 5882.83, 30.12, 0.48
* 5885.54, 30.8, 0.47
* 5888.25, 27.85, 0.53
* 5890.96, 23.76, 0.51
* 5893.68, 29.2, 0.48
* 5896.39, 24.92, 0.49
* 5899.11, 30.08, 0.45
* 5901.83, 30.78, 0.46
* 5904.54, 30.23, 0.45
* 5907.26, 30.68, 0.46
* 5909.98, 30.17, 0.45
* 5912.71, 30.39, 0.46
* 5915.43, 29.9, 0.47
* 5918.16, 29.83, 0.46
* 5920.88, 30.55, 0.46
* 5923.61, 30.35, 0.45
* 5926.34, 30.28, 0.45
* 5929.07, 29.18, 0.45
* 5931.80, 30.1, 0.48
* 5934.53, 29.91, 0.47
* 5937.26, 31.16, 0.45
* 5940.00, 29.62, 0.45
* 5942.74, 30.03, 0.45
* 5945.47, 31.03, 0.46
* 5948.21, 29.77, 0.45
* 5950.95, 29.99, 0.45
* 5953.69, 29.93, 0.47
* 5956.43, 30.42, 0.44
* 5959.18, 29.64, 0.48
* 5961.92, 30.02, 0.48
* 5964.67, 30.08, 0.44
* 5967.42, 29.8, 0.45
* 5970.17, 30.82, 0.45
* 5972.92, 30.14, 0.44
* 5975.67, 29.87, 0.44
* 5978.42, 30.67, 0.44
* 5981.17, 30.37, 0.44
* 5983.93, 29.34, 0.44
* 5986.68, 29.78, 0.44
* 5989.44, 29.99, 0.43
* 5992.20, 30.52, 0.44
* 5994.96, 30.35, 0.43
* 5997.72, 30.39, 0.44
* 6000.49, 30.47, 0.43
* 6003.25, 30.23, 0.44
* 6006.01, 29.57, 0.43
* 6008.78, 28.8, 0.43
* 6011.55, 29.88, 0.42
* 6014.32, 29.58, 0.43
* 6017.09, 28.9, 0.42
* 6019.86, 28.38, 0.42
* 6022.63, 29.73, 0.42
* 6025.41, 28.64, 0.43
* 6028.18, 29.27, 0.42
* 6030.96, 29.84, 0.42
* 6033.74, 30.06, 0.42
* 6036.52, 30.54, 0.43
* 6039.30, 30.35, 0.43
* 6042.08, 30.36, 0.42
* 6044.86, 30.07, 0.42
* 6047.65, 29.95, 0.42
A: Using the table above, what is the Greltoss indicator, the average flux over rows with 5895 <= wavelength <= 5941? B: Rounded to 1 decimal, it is 29.9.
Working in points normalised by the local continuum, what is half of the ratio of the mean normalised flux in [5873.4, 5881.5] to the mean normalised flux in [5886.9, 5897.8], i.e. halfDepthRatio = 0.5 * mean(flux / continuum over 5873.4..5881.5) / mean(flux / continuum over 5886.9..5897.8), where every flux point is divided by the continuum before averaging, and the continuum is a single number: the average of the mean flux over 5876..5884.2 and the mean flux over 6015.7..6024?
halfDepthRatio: 0.582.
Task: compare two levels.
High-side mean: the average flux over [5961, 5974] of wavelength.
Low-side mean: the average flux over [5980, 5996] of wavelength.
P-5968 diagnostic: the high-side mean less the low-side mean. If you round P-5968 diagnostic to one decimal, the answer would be 0.1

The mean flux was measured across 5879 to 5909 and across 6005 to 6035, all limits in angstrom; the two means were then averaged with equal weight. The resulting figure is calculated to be 29.2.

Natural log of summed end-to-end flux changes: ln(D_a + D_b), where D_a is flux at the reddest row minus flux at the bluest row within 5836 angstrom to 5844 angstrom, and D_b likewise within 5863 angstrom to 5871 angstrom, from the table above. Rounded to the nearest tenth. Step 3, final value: -1.4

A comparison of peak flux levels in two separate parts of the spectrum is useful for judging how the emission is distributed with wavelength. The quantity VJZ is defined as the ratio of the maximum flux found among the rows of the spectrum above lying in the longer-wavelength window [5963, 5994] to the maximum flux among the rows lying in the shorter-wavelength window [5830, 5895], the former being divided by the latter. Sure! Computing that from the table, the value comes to 0.94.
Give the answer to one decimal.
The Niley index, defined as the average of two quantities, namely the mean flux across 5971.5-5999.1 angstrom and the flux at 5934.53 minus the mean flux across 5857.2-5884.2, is 14.7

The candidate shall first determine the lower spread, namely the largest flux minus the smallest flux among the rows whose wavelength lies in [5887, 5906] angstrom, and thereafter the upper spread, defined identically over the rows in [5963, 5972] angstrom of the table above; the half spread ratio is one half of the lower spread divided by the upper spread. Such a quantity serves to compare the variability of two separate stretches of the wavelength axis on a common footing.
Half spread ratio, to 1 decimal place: 3.4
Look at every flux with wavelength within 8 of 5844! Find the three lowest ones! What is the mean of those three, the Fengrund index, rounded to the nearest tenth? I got 30.6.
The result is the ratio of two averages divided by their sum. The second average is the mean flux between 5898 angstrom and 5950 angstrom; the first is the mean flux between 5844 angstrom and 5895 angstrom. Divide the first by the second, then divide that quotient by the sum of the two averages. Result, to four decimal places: 0.0165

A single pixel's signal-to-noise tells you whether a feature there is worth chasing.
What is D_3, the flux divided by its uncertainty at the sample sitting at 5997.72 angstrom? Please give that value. 69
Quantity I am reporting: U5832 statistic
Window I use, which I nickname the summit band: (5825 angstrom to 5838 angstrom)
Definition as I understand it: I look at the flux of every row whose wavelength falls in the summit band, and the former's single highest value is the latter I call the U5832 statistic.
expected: 32.64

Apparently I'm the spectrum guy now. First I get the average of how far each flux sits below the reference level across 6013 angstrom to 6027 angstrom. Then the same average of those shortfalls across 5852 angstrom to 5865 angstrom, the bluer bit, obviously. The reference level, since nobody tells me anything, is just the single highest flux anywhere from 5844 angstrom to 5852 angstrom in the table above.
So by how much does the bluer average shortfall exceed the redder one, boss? -1.4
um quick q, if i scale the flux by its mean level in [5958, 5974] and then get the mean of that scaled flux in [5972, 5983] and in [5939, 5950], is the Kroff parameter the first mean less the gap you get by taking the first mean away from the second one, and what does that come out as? 1.01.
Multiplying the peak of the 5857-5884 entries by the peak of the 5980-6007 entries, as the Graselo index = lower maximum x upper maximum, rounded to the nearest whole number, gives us 960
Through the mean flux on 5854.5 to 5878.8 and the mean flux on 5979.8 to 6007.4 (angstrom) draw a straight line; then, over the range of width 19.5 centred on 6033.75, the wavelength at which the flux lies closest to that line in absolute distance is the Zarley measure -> 6033.74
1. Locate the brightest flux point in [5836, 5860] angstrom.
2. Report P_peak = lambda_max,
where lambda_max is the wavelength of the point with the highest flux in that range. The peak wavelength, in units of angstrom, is 5842.33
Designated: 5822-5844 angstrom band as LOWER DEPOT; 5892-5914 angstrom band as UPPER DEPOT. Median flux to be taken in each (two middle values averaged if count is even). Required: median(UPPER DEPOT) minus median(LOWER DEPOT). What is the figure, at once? -1.1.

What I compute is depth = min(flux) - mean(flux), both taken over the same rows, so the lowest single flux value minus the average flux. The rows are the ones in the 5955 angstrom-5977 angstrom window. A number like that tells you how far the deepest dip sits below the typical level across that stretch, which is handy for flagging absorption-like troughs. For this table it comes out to -0.5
